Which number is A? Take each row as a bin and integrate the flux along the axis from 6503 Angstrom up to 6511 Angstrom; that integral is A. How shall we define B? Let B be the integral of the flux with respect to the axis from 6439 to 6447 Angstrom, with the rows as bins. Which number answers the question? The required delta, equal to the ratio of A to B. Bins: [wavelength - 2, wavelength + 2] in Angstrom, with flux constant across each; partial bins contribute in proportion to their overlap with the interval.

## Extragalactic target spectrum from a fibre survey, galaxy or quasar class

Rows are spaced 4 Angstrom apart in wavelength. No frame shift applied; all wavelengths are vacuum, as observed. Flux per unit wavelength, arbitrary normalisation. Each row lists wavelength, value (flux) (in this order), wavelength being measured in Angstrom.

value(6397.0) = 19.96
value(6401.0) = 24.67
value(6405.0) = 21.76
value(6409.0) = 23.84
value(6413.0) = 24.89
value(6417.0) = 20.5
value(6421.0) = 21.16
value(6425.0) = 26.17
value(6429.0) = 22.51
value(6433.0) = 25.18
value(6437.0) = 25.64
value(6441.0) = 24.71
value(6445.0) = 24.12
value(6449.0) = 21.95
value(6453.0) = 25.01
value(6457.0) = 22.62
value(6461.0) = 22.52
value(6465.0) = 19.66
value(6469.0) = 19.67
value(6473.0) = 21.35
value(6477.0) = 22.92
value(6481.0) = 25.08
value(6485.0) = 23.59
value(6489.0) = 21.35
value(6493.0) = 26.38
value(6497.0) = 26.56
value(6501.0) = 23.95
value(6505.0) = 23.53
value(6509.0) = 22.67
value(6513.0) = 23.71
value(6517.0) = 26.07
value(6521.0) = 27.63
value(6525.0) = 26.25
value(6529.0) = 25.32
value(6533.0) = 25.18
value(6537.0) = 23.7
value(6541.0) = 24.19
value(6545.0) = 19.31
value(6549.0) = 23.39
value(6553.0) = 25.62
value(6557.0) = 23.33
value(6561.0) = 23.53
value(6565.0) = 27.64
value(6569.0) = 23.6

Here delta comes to 0.95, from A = 185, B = 195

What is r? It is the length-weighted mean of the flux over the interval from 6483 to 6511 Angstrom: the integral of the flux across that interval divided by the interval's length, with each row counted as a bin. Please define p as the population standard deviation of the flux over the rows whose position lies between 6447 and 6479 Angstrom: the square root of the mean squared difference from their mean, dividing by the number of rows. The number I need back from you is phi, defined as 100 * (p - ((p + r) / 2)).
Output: -1118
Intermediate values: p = 1.65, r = 24.0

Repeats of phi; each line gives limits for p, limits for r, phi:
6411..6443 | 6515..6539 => -1184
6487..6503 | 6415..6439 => -1070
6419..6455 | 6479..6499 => -1147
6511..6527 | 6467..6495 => -1075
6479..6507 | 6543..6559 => -1061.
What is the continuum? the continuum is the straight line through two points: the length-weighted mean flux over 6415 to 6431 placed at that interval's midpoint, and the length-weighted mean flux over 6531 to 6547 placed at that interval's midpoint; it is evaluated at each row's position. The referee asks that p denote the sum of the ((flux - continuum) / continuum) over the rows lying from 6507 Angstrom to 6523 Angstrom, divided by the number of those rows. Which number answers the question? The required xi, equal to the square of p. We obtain 0.008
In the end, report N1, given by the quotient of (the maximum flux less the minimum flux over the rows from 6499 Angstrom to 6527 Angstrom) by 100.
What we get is 0.050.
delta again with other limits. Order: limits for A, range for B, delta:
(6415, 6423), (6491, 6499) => 0.79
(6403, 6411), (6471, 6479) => 1.03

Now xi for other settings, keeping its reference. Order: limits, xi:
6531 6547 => 0.000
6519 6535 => 0.018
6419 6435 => 0.003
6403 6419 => 0.000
